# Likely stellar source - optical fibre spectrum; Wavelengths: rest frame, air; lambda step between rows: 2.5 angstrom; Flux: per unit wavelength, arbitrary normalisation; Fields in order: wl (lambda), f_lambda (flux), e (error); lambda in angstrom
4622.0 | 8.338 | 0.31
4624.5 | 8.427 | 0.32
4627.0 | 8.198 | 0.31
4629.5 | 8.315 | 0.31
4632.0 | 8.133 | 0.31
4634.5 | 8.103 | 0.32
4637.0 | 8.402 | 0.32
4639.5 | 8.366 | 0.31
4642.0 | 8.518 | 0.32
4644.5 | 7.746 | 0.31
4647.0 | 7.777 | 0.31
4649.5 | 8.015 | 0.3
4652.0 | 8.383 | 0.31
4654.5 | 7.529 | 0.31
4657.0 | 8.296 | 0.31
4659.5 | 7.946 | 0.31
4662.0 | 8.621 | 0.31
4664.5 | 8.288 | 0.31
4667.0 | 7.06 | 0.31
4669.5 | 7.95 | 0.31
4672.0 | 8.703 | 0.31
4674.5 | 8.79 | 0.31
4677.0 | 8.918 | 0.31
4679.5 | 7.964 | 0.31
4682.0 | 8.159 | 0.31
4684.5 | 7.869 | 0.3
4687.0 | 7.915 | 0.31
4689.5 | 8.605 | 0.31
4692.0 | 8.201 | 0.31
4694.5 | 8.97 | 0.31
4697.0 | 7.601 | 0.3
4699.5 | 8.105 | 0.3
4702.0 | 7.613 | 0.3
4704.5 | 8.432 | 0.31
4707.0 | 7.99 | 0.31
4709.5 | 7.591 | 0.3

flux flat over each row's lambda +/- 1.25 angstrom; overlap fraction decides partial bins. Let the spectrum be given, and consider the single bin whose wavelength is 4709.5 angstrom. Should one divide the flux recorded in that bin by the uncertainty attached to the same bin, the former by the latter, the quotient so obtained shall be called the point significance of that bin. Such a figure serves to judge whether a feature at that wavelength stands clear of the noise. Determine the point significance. 25.3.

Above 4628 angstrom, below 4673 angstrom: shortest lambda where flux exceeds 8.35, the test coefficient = 4637.0 angstrom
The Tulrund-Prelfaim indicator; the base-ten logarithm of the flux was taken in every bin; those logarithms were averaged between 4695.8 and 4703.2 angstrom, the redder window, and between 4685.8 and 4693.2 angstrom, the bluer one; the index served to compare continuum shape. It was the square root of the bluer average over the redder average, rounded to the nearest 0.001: 1.014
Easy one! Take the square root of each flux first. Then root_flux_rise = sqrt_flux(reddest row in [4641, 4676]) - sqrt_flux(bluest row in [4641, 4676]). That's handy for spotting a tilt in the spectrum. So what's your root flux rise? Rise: 0.046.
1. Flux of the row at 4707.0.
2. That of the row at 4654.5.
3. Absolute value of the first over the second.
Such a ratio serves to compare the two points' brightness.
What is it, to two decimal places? 1.06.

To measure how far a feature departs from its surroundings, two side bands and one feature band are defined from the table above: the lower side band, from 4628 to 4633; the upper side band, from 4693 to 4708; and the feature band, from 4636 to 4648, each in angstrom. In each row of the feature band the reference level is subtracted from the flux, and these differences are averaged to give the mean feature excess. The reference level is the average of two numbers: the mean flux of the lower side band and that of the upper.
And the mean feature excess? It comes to -0.01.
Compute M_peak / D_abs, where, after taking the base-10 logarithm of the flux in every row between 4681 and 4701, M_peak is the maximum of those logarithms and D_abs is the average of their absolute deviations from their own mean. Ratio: 59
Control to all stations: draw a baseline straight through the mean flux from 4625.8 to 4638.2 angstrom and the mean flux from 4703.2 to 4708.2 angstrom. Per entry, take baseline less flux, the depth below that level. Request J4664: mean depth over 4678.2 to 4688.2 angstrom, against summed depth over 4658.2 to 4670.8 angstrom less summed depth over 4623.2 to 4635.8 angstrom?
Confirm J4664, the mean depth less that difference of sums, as -1.0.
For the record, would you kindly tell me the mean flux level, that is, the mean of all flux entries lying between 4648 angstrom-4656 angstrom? 7.98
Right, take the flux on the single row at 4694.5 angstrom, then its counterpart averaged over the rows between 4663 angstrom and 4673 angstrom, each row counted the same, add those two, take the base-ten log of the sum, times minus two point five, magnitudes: -3.07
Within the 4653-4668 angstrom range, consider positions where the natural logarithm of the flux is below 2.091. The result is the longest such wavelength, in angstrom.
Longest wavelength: 4667.0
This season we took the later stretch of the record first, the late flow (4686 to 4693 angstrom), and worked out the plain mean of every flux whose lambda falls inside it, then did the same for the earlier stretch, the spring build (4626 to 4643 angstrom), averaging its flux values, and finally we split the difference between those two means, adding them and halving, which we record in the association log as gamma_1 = 8.27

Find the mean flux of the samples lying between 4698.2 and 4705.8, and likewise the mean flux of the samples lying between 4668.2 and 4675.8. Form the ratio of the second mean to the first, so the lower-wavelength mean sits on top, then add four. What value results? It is 5.05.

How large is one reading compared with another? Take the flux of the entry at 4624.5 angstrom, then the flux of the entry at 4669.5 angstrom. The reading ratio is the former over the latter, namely 1.06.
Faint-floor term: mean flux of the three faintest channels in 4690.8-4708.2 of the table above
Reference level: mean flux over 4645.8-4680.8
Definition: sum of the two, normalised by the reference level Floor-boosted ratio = 1.95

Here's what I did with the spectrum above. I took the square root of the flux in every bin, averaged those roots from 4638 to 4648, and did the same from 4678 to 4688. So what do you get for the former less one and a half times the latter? -1.39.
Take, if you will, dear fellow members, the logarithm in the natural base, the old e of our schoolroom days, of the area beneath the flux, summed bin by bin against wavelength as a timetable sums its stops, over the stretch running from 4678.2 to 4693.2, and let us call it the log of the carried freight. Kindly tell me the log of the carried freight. 4.80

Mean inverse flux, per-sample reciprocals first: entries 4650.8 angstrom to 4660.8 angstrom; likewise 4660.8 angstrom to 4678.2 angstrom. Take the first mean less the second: 0.0039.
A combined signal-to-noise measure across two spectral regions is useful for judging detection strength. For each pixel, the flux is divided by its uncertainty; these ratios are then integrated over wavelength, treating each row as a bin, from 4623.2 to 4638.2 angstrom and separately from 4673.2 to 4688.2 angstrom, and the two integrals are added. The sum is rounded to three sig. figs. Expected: 796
